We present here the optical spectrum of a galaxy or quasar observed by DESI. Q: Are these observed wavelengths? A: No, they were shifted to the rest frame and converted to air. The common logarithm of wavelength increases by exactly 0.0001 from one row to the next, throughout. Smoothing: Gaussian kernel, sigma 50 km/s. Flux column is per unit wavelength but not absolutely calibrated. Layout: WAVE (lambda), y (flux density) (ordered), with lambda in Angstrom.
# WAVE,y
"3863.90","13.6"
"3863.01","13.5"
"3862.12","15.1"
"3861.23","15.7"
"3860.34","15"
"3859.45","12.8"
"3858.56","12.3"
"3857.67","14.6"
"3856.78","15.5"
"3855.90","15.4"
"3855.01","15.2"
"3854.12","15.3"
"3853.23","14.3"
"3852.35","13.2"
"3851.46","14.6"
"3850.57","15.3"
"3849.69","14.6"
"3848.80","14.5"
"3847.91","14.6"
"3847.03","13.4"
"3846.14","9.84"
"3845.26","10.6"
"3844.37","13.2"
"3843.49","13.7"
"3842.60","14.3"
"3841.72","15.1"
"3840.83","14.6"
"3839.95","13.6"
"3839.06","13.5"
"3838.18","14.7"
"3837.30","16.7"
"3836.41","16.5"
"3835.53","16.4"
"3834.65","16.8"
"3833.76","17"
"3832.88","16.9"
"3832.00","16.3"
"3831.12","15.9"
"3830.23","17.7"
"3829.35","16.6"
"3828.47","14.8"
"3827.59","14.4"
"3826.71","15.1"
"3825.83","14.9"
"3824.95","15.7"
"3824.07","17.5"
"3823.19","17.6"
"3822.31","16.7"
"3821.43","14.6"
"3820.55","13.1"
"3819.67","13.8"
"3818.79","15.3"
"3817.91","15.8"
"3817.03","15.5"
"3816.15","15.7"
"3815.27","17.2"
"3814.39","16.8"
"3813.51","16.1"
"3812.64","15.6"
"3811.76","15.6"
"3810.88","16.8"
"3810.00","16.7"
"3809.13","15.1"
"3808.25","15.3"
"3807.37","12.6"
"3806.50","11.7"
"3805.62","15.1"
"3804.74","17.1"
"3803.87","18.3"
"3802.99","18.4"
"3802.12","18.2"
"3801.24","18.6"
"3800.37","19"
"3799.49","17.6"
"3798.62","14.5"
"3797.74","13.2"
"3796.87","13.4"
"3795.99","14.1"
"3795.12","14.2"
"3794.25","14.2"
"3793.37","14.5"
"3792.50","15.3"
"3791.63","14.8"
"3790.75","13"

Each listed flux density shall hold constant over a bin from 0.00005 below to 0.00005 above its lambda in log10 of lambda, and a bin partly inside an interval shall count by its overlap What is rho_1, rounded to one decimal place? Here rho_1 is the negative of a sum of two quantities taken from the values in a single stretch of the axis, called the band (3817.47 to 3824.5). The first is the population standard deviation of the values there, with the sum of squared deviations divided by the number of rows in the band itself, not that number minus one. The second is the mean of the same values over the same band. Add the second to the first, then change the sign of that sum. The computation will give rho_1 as -17.1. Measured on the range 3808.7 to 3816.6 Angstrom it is -16.9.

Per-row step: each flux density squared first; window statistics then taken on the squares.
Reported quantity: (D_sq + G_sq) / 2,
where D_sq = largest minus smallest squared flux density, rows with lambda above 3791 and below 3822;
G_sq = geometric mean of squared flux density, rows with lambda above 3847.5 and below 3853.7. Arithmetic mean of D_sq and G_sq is 216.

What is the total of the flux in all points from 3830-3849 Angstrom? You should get 326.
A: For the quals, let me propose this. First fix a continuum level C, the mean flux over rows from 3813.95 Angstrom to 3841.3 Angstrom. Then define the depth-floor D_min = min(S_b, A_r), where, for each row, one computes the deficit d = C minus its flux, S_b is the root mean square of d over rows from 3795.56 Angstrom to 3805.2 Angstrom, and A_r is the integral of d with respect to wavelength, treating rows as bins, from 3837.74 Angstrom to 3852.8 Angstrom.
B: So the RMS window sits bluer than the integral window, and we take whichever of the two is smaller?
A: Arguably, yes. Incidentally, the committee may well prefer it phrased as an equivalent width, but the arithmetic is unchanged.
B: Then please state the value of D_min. 2.3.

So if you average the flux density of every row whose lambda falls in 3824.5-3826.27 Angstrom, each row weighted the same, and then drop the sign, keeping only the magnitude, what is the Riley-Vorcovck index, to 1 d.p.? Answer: 15.3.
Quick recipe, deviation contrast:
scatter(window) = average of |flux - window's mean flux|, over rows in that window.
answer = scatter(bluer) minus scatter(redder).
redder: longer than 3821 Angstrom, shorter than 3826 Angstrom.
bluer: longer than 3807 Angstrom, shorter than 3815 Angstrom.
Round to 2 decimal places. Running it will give -0.23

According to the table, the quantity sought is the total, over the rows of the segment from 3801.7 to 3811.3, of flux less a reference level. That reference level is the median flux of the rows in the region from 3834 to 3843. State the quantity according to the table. 11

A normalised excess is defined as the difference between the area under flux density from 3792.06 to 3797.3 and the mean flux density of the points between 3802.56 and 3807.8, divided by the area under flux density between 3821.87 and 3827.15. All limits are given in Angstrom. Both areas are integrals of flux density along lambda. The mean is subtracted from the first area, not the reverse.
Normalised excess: 0.691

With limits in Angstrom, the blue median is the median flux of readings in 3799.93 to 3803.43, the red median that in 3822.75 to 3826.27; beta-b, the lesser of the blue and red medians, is 16.6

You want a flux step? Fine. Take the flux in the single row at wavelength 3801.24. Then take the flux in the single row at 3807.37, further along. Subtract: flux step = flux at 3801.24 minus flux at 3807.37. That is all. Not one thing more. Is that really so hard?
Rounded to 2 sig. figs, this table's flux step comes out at 6.0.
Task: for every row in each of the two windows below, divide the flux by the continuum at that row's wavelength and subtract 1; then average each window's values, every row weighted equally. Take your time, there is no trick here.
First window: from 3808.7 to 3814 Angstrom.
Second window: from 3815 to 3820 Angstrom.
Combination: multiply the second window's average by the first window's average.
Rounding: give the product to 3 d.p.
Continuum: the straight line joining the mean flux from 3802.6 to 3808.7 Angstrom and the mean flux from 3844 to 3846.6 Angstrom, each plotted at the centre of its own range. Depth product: 0.007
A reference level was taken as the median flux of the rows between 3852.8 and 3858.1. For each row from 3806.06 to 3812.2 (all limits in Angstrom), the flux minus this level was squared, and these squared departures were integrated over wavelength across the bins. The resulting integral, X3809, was 21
